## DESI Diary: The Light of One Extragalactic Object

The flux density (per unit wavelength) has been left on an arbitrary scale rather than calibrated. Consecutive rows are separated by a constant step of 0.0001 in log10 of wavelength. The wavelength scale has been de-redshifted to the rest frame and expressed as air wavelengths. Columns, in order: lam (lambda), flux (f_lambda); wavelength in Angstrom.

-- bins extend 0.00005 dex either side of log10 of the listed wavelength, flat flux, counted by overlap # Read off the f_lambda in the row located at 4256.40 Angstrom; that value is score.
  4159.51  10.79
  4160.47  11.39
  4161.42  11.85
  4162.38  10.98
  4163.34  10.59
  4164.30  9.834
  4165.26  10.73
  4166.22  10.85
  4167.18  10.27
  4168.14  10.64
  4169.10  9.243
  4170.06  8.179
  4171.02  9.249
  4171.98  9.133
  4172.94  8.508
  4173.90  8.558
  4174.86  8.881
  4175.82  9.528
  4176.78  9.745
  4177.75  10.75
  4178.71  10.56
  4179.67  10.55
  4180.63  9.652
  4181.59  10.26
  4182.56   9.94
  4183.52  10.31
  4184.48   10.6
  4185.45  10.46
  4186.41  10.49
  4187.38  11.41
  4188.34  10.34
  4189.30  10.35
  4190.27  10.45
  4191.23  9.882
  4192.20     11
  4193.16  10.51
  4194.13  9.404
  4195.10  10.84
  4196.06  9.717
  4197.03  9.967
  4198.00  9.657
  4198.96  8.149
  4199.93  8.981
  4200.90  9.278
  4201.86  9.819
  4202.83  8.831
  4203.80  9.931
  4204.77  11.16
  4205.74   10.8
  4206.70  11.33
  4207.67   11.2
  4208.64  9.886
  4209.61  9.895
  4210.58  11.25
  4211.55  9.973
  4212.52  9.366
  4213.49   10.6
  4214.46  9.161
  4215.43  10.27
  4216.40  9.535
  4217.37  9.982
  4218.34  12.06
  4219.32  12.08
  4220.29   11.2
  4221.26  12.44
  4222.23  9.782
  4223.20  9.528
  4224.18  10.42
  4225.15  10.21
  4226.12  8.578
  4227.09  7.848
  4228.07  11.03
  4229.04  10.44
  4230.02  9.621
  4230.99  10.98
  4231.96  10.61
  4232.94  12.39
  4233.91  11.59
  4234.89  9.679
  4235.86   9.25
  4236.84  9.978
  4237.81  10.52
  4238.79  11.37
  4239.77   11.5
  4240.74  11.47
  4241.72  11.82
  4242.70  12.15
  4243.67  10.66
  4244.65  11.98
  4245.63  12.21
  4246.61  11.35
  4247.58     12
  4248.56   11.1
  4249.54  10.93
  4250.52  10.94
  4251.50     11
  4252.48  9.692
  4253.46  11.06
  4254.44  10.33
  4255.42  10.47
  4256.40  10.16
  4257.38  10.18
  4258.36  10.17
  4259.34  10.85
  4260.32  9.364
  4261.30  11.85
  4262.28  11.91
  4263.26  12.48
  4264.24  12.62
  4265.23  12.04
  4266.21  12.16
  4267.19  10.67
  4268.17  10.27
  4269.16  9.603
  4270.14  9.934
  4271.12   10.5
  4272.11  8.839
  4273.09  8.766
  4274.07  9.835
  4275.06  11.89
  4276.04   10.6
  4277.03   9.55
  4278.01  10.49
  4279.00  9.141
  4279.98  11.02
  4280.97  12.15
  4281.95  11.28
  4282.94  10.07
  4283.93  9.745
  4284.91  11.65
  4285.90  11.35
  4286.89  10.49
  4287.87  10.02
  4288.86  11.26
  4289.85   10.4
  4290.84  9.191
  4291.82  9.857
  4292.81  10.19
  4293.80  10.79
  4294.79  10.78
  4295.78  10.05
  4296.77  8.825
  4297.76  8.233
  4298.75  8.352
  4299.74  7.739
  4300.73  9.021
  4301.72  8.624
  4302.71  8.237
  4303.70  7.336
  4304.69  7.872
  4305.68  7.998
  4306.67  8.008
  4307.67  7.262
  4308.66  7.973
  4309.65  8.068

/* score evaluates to 10.16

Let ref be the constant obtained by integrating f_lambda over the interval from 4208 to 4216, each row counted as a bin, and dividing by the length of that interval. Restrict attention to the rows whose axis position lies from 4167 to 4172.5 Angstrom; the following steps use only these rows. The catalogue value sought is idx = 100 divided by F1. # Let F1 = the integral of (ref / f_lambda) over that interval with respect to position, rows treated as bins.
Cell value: 17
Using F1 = 5.9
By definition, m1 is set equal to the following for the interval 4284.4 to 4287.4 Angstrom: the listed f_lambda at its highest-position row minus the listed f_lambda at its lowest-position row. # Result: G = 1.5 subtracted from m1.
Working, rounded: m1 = -1.2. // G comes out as -2.7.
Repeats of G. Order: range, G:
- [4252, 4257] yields -1.0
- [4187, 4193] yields -1.9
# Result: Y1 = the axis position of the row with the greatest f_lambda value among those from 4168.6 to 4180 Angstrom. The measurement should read 4177.75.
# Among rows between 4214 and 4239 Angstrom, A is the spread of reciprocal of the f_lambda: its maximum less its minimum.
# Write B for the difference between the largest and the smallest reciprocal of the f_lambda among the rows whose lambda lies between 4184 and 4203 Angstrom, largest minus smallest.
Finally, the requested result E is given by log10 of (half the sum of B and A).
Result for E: -1.39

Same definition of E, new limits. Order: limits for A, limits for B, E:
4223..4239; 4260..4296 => -1.39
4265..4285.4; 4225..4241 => -1.41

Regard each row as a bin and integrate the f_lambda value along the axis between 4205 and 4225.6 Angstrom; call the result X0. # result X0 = 217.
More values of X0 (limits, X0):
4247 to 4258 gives 118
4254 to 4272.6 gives 200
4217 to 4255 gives 411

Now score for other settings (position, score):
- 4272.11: 8.839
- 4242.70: 12.15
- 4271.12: 10.5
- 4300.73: 9.021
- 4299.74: 7.739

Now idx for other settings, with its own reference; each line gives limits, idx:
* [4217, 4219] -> 55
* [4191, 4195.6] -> 22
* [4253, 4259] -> 17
